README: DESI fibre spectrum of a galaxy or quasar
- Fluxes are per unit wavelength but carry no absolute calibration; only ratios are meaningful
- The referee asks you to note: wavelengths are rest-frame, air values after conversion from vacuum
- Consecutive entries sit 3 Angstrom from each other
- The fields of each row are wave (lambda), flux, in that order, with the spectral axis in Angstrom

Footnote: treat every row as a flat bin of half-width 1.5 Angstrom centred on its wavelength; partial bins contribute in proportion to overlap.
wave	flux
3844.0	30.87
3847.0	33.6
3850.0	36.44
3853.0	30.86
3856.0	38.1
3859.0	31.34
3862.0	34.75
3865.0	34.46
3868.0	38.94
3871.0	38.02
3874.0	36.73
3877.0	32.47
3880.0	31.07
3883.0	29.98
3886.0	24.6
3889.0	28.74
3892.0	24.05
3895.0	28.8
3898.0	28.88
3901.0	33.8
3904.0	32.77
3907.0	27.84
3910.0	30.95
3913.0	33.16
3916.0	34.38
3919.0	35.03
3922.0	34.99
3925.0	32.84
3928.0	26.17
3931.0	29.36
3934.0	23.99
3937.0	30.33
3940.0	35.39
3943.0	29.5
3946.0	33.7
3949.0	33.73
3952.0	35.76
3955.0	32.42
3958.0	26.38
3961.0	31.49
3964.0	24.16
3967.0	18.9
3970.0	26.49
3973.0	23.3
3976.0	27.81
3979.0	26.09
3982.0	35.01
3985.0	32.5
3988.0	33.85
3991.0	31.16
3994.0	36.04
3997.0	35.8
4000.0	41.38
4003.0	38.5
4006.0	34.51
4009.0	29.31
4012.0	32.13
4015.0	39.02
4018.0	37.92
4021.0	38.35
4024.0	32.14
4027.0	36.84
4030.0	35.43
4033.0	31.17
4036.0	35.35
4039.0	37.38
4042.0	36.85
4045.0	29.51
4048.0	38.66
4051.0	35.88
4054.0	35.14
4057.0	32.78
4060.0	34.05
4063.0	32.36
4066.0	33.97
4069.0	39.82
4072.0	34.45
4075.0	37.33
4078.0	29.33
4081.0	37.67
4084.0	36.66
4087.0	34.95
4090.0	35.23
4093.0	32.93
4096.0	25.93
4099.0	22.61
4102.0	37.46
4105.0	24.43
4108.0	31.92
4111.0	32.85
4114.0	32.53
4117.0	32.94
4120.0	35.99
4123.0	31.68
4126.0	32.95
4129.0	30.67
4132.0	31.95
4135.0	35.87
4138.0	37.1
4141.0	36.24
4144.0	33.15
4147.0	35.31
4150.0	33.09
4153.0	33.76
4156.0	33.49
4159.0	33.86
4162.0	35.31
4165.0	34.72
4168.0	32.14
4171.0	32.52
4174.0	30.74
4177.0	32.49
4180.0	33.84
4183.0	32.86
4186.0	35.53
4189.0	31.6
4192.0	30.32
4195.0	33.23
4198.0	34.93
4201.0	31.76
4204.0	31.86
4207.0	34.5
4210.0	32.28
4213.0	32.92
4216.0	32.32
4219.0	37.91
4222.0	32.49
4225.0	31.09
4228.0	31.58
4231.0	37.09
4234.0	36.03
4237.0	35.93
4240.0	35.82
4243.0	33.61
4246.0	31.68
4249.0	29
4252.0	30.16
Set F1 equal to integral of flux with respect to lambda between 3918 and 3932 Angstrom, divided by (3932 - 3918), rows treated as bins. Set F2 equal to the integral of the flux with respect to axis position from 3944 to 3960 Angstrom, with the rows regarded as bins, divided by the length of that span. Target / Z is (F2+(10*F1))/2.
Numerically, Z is 174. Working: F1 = 31.6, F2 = 32.3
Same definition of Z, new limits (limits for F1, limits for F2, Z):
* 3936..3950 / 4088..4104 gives 178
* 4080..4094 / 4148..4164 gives 194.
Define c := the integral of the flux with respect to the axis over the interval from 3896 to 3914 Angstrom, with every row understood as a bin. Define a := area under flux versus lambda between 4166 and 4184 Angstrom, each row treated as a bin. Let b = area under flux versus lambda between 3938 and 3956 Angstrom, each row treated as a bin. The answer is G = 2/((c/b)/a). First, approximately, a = 585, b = 600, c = 560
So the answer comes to 1254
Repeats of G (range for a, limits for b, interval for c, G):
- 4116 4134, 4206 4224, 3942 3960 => 1242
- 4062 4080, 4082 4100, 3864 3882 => 1130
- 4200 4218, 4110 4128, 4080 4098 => 1167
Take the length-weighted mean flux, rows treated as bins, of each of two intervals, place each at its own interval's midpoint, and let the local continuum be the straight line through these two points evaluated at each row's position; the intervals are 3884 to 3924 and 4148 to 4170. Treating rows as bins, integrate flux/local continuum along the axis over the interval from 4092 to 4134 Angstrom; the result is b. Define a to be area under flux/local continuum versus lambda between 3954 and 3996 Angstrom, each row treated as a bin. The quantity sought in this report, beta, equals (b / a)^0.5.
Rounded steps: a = 38.7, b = 40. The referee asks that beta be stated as 1.011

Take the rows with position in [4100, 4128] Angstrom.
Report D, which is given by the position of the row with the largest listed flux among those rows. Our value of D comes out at 4102.0 Angstrom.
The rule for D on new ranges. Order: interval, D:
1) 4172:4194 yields 4186.0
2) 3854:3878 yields 3868.0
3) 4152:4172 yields 4162.0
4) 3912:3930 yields 3919.0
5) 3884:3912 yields 3901.0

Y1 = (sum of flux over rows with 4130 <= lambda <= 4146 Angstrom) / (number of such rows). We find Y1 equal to 35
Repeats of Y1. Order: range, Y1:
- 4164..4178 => 33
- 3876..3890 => 29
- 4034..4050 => 36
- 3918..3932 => 32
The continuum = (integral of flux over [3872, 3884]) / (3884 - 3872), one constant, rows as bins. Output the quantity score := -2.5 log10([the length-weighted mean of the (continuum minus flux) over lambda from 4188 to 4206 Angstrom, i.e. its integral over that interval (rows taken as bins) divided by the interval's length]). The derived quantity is 0.7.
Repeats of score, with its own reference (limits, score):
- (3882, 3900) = -1.8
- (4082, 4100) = -0.1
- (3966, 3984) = -2.0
